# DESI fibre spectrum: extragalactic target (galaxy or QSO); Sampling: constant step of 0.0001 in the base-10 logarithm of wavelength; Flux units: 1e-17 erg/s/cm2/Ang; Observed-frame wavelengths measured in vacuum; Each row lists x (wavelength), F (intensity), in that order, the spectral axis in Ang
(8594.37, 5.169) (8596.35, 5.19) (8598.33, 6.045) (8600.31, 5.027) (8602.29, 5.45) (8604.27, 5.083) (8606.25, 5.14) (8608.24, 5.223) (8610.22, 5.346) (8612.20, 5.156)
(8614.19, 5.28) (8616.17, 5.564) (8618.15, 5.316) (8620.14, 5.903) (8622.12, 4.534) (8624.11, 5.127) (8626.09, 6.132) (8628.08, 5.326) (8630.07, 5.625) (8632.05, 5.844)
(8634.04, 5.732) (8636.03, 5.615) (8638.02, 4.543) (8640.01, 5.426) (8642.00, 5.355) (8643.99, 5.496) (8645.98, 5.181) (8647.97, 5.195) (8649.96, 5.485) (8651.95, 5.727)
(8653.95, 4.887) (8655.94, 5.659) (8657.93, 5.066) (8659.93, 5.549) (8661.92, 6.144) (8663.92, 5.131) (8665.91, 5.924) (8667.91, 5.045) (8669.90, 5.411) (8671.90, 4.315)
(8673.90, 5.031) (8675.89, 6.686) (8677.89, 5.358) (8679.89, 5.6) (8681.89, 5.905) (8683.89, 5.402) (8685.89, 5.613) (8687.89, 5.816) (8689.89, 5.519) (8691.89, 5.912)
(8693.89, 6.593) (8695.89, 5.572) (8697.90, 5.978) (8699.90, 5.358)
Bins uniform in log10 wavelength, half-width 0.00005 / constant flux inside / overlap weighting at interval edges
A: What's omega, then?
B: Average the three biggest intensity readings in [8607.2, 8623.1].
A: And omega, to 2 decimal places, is 5.60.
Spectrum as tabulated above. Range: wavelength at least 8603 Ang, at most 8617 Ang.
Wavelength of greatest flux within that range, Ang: 8616.17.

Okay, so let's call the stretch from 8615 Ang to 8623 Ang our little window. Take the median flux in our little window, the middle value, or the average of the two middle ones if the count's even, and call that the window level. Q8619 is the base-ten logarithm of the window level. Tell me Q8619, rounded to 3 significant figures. 0.736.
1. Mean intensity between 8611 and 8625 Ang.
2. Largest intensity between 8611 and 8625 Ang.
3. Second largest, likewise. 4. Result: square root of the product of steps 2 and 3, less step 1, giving 0.46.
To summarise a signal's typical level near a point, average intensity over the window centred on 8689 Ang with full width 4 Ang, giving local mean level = 5.67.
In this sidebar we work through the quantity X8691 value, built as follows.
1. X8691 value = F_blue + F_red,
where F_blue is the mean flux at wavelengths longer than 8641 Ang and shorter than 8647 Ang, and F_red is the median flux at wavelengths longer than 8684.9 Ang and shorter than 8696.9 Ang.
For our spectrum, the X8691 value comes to 11.1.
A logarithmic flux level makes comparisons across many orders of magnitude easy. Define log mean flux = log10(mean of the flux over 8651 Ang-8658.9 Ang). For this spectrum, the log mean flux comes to 0.727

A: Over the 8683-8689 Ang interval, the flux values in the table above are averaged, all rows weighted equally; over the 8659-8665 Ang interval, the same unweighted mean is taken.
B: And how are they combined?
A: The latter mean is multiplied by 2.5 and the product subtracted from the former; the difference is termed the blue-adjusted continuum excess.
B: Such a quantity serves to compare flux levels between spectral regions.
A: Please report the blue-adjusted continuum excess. -8.4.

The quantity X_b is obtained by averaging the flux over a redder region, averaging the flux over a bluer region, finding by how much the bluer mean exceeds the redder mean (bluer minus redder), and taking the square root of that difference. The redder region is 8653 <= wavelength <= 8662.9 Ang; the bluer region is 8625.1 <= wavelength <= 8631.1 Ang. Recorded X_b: 0.5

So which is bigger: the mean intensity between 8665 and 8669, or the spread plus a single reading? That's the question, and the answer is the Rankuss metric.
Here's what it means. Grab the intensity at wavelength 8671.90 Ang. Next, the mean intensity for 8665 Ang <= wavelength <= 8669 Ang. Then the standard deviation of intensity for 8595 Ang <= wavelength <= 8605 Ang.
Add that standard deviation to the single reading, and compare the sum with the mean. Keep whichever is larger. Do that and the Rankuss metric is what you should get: 5.48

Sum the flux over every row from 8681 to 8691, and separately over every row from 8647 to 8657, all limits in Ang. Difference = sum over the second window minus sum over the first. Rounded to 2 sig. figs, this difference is -1.3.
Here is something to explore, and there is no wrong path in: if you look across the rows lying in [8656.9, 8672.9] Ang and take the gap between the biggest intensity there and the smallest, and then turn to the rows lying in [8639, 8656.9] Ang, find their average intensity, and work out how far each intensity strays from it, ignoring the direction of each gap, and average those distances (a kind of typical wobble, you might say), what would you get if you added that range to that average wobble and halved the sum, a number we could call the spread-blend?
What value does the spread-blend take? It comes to 1.01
